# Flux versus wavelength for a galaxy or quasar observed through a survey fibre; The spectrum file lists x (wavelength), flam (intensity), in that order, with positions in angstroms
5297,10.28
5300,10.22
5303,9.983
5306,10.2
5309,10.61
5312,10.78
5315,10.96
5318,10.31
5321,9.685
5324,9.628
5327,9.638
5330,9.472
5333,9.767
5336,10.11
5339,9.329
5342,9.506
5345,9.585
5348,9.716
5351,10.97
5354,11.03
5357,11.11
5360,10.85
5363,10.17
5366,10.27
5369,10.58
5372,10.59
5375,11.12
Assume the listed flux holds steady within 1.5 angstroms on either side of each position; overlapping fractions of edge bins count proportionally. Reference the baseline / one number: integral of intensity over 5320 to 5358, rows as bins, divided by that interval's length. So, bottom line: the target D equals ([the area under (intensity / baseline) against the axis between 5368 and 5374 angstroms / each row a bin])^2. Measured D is 41.1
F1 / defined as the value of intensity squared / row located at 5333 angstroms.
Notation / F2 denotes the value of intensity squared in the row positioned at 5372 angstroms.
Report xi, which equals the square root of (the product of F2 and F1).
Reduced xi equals 103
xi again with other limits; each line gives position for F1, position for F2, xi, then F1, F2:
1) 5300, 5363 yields 104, 104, 103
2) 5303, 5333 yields 98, 100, 95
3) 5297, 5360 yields 112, 106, 118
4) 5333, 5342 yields 93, 95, 90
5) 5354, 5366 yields 113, 122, 105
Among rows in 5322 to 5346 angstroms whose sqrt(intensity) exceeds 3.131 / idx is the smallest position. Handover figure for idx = 5336 angstroms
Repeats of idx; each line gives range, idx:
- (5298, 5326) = 5300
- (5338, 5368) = 5351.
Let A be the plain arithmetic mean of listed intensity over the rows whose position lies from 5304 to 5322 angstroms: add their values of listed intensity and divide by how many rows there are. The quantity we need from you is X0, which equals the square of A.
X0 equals 109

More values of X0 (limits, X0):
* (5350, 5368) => 115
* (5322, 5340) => 93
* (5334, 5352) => 97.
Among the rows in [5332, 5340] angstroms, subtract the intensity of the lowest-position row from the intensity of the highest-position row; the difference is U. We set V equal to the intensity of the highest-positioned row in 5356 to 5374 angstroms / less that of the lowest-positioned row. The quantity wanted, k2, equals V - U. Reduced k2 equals -0.1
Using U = -0.4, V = -0.5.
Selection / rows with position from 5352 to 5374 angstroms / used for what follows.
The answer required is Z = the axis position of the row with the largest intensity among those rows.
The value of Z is 5357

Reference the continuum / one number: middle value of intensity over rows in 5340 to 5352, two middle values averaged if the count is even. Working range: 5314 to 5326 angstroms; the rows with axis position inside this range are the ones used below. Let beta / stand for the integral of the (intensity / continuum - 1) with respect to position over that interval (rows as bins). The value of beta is 0.5 angstroms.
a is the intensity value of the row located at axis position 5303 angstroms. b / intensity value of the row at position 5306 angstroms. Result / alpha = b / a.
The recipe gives 1.022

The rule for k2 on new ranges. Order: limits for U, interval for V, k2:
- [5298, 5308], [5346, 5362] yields 1.2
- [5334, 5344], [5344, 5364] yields 1.2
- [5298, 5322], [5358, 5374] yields 0.3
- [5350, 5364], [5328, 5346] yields 0.9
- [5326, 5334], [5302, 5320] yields 0.2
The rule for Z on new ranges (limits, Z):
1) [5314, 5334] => 5315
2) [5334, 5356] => 5354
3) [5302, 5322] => 5315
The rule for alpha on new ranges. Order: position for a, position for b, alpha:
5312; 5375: 1.032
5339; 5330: 1.015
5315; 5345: 0.875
